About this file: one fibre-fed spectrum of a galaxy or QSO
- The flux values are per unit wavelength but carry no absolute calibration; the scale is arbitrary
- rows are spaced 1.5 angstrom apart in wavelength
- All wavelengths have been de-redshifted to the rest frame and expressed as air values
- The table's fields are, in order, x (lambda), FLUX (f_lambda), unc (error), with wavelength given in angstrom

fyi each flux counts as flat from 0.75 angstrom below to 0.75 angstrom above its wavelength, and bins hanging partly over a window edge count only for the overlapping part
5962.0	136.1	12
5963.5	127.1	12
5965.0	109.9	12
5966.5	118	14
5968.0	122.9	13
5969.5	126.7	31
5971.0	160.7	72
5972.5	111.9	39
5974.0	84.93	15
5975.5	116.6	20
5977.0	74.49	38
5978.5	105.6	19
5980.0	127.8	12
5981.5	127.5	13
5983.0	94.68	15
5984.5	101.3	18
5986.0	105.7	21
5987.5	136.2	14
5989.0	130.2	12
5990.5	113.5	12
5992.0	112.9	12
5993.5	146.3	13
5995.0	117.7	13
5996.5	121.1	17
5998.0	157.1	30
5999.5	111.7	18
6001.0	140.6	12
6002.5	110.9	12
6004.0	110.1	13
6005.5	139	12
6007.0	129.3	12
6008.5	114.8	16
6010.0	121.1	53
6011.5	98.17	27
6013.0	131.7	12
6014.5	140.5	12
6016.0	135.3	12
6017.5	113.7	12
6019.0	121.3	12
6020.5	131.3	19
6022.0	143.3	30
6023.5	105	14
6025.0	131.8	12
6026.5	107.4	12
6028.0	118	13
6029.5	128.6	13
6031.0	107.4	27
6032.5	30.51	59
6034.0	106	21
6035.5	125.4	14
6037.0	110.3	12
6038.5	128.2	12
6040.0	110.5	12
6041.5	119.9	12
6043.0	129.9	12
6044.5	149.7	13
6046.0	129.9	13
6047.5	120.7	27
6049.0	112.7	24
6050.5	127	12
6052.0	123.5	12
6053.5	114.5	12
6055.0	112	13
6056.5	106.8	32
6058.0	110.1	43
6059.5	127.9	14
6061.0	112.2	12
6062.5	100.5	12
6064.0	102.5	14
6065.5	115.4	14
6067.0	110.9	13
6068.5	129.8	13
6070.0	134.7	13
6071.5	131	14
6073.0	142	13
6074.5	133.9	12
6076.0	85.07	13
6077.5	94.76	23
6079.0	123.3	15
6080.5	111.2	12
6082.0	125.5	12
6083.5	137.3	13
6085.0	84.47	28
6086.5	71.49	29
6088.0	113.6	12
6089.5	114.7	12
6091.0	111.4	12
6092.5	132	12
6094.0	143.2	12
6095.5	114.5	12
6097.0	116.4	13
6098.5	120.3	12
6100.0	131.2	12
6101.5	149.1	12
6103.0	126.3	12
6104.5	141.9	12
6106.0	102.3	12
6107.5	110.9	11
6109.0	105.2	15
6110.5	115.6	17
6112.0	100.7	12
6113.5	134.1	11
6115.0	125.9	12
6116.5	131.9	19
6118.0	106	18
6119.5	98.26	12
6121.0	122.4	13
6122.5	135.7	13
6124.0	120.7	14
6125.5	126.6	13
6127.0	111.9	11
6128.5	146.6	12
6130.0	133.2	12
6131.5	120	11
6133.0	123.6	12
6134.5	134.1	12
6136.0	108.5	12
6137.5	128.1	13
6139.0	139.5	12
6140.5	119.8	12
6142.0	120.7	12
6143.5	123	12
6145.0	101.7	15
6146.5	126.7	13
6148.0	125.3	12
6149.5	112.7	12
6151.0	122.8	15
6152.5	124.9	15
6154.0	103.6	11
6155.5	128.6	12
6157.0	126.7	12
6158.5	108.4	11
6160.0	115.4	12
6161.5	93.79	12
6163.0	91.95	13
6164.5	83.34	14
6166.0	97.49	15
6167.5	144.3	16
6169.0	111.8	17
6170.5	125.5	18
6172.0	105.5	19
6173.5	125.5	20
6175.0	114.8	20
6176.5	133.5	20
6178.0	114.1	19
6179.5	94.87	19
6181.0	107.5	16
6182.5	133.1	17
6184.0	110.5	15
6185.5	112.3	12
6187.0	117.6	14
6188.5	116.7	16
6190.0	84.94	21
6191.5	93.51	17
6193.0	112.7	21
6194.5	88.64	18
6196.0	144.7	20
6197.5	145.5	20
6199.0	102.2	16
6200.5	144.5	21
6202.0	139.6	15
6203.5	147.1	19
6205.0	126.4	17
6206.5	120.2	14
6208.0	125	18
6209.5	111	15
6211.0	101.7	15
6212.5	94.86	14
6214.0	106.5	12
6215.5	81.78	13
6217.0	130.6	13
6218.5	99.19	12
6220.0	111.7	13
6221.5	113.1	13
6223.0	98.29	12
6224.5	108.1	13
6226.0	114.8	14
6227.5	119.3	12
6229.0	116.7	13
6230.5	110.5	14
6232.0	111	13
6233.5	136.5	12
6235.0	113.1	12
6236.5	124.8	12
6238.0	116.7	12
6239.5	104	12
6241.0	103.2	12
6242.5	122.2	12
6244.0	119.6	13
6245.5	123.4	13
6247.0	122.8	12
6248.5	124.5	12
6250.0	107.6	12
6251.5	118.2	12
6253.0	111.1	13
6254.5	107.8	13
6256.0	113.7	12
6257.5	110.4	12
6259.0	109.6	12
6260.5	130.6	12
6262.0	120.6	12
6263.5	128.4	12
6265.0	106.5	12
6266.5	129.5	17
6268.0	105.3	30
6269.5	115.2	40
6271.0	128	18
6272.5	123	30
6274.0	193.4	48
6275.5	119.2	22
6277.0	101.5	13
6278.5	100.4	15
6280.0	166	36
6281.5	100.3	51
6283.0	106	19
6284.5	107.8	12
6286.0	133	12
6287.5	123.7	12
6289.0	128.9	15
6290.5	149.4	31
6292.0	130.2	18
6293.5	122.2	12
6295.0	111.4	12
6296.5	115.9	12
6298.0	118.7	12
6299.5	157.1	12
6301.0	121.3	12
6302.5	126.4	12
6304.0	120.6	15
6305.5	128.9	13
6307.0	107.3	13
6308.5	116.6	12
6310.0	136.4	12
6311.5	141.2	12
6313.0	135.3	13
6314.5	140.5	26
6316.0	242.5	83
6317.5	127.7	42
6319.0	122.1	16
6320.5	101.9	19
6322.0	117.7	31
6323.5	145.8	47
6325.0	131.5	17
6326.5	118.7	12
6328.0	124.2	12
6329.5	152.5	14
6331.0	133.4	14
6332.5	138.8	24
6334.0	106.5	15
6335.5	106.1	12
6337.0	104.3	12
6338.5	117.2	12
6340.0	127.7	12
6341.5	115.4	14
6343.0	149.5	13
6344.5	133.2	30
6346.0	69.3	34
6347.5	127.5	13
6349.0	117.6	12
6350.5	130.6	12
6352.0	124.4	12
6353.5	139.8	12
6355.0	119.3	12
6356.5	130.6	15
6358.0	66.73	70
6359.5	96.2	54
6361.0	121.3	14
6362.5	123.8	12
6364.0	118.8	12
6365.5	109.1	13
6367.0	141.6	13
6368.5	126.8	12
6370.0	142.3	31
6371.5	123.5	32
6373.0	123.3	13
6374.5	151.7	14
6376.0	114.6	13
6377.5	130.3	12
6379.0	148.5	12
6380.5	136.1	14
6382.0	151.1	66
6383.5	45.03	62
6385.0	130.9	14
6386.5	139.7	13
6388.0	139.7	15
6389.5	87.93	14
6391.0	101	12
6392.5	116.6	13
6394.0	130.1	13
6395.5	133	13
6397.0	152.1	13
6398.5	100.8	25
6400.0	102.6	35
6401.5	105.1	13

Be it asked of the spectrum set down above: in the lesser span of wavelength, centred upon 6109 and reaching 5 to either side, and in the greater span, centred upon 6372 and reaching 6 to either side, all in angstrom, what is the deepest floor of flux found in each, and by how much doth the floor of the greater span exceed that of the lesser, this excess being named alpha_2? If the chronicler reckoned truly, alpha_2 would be 14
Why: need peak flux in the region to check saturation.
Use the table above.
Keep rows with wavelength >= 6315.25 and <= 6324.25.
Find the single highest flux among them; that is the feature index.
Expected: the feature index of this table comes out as 242.5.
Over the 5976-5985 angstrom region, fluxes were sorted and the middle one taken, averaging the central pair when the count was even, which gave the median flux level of 103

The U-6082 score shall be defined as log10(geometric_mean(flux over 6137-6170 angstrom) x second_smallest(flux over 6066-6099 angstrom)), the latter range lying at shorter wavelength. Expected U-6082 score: 3.99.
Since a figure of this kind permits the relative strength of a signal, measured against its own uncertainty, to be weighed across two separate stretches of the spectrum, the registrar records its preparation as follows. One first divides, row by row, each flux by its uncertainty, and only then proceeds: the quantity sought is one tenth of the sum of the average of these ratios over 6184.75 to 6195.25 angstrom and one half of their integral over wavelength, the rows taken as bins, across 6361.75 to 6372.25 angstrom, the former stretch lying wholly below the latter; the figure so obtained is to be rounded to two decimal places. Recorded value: 5.03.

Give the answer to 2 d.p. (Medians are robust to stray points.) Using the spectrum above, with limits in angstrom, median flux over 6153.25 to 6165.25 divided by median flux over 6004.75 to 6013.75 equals 0.85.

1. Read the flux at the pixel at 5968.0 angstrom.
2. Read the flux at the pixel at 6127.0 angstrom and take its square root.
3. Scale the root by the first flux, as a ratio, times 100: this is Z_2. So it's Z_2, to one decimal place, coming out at 8.6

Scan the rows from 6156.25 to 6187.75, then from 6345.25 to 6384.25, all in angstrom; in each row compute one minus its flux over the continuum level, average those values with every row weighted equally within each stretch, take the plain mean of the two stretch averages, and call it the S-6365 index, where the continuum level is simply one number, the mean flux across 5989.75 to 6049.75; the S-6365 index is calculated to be 0.035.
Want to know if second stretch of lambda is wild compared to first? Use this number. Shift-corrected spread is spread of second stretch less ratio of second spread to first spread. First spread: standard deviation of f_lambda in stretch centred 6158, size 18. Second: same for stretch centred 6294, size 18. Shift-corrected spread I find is 12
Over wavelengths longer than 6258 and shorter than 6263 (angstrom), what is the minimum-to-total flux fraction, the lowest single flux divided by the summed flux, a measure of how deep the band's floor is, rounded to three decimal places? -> 0.304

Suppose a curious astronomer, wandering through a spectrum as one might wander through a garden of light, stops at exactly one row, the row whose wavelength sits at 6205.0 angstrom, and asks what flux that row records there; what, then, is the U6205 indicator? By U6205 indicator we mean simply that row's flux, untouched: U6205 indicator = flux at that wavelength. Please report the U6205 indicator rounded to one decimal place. 126.4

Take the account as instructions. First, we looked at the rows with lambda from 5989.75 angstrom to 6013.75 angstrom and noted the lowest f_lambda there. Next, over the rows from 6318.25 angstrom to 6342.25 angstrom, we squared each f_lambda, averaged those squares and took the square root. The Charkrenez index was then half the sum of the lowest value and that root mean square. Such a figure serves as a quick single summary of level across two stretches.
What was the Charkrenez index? 111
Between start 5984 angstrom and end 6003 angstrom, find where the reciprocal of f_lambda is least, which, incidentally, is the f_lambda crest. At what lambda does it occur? 5998.0 angstrom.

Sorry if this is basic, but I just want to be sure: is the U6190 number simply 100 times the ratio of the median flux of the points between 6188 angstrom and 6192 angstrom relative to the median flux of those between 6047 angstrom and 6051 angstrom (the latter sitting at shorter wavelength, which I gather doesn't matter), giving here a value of 77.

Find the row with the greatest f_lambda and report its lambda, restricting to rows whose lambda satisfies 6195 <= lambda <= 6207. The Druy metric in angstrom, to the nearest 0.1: 6203.5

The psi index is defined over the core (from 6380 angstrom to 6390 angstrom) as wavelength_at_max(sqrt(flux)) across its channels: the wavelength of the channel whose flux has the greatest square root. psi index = 6382.0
